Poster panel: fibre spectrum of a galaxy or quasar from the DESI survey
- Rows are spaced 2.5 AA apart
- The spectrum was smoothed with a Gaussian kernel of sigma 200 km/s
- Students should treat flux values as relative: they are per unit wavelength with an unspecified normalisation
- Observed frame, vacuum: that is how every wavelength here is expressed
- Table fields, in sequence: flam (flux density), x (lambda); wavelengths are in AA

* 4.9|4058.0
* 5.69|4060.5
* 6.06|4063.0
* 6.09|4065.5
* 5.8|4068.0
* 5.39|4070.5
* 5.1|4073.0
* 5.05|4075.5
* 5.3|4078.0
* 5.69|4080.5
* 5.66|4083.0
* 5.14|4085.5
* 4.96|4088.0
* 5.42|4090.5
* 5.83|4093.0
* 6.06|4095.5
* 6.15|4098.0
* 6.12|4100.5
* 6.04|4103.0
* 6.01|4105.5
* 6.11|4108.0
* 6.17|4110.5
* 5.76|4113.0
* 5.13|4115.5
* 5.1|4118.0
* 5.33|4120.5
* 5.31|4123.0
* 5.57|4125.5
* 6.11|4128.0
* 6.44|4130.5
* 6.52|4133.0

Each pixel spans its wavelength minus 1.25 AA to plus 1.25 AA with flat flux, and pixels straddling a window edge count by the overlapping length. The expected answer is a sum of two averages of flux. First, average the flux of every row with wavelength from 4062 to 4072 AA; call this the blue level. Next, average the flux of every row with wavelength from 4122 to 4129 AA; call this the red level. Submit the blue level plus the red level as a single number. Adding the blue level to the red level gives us 11.5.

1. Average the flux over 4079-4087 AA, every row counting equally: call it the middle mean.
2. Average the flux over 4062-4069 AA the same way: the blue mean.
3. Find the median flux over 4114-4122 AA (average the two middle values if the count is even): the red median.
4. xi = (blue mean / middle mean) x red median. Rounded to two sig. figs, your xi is 5.6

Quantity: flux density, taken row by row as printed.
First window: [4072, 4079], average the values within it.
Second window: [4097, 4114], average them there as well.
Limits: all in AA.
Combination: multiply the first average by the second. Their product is 31.2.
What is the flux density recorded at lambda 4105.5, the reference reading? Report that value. 6.01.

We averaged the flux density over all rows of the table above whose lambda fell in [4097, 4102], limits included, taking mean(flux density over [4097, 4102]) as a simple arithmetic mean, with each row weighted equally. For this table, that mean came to 6.13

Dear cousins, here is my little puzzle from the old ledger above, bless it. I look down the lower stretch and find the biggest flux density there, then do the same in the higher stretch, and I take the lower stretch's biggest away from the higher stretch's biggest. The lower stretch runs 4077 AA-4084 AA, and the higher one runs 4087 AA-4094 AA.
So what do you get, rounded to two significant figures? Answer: 0.14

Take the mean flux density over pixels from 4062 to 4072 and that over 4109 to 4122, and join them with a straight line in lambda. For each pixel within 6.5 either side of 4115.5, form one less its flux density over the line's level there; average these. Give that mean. 0.000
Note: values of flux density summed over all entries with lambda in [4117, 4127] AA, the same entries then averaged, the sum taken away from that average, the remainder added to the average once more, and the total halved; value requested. -5.3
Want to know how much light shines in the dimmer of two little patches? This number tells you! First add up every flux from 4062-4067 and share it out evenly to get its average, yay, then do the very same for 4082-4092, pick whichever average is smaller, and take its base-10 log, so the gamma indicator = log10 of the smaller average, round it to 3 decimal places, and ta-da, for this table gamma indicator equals 0.724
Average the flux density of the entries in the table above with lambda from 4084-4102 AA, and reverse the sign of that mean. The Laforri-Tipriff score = -5.67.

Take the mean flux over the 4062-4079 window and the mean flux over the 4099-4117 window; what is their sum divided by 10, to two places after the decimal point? 1.14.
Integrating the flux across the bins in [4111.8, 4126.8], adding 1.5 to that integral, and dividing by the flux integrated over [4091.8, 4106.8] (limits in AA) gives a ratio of 0.91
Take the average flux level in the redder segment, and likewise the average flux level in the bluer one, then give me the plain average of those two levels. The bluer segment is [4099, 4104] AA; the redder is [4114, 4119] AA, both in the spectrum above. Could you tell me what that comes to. 5.6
